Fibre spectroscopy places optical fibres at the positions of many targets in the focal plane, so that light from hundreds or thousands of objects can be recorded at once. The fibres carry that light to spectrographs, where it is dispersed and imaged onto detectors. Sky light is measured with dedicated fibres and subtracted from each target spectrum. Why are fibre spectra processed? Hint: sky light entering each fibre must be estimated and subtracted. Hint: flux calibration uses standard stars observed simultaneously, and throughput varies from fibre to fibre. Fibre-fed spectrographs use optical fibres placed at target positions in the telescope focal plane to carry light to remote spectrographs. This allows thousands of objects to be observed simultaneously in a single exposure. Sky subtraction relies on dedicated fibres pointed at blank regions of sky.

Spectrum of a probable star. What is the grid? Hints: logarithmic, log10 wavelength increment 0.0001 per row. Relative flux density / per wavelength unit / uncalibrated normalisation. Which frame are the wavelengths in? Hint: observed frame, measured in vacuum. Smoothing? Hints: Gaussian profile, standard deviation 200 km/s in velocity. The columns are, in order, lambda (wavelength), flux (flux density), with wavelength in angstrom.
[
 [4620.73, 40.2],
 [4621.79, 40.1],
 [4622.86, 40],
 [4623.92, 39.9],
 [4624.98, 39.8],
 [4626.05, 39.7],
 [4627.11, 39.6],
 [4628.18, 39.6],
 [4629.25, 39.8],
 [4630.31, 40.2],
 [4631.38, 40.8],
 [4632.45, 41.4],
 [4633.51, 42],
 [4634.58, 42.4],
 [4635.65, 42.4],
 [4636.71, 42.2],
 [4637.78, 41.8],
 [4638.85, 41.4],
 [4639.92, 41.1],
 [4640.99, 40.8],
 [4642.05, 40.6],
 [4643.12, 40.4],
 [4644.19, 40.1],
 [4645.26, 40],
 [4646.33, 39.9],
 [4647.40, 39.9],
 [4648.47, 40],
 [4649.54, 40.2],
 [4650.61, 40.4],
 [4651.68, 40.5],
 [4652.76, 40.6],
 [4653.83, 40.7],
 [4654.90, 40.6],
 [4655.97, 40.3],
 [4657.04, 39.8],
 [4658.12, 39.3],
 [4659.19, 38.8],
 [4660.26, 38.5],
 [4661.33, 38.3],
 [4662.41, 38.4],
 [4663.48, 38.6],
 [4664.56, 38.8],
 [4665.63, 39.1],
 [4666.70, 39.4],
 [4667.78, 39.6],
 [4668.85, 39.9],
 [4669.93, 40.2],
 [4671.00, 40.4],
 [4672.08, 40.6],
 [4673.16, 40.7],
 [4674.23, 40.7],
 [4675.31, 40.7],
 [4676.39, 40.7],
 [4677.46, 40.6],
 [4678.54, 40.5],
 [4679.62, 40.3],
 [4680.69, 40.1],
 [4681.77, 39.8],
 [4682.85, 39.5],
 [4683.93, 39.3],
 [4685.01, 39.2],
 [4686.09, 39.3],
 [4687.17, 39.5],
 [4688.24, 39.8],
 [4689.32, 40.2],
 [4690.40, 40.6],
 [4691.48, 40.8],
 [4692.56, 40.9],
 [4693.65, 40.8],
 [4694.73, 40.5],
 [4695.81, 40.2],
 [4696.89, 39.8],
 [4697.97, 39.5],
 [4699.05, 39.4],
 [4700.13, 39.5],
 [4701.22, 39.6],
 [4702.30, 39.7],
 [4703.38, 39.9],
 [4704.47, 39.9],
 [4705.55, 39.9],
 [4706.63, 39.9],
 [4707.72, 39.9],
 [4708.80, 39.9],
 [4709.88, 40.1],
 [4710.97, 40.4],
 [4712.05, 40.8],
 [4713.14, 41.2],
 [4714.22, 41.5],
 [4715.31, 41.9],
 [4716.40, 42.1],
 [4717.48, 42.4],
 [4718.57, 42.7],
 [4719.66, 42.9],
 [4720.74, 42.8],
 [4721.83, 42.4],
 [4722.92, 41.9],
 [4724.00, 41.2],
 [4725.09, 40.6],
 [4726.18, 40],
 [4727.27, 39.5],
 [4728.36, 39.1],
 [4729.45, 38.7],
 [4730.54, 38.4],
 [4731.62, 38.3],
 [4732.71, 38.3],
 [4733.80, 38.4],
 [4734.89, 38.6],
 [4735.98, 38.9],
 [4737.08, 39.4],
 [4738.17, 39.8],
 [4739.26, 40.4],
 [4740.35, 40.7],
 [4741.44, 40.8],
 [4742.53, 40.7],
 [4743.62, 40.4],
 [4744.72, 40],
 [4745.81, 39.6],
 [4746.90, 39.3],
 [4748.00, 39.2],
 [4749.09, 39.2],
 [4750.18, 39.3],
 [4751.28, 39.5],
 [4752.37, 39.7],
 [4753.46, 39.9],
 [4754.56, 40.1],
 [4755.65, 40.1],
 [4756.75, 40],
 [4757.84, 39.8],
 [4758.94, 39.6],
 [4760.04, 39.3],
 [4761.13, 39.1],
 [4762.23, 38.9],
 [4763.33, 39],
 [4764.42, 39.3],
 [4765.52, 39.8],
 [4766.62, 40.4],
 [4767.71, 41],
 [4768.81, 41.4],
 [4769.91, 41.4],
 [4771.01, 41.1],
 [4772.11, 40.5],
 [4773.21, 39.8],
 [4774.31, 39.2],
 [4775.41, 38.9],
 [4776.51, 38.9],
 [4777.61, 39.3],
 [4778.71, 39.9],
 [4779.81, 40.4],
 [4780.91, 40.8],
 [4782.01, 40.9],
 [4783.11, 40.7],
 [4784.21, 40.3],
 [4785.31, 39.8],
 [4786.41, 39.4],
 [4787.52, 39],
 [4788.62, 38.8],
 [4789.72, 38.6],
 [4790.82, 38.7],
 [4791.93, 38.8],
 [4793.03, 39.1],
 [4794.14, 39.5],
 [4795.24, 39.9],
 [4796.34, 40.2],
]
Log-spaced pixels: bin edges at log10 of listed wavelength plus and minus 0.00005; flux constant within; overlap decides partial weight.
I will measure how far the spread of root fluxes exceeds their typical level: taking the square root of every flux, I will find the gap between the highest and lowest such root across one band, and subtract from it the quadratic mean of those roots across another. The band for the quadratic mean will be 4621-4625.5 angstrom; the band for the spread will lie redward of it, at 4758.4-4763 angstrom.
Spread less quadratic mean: -6.26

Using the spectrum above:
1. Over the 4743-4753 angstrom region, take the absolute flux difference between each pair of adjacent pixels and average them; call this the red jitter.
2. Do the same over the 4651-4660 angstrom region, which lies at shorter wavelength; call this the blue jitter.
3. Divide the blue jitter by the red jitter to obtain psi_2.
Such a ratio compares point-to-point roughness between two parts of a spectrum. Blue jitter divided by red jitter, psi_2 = 1.4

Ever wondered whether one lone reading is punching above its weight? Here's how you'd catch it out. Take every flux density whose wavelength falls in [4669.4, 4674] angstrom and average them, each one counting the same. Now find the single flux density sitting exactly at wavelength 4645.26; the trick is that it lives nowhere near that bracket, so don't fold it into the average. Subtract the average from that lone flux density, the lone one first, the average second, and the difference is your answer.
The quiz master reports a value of -0.5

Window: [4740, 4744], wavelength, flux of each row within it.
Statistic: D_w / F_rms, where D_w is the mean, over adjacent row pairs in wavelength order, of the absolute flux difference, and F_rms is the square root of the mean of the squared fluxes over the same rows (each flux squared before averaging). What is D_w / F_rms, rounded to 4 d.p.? 0.0041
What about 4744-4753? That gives 0.0047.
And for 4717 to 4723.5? 0.0071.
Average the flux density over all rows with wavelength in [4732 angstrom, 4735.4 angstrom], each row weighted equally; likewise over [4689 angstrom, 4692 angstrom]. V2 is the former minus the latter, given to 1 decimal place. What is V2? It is -2.1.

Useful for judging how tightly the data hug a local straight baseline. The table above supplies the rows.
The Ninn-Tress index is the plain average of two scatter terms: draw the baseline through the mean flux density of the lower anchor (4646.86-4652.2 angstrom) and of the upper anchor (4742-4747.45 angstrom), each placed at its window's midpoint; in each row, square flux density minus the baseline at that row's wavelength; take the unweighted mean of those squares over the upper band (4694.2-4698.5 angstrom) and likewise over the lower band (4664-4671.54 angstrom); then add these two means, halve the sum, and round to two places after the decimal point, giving 0.37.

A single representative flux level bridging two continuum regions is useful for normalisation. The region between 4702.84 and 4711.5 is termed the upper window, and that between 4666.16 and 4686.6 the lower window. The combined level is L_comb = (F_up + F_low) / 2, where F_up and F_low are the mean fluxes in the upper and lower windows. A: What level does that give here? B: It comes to 40.03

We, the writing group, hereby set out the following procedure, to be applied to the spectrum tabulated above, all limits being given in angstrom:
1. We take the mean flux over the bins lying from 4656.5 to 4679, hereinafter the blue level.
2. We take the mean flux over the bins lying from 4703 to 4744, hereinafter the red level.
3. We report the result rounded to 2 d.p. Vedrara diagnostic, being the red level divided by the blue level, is 1.02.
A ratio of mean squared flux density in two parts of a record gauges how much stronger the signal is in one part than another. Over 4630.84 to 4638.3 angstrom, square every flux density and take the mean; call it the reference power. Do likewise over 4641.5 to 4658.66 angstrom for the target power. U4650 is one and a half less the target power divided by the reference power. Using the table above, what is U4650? 0.58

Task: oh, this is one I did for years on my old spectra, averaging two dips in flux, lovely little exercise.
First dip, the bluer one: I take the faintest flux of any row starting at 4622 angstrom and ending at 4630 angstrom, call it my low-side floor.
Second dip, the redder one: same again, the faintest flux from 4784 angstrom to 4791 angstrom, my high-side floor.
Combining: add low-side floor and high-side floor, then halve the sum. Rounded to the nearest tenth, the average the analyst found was 39.1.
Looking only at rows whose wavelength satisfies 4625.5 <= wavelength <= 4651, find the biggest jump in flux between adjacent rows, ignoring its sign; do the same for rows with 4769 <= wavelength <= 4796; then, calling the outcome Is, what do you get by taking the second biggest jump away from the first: -0.10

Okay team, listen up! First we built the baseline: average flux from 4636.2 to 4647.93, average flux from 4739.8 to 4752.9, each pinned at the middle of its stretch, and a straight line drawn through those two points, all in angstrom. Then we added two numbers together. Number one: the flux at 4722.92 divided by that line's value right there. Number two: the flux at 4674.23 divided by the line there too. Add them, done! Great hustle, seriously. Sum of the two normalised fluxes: 2.05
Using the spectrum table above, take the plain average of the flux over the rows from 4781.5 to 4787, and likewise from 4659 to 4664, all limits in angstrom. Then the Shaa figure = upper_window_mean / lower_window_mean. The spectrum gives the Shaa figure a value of 1.04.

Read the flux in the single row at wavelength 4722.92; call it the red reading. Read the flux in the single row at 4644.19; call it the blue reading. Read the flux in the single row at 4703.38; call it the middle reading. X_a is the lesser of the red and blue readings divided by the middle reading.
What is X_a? 1.01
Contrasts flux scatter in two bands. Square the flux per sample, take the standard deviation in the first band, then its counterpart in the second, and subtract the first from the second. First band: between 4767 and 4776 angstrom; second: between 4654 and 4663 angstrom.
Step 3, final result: -9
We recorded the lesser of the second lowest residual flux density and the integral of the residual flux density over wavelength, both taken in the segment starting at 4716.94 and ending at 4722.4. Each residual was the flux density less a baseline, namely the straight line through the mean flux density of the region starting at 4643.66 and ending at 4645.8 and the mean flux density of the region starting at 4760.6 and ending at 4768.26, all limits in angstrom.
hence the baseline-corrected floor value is 2.6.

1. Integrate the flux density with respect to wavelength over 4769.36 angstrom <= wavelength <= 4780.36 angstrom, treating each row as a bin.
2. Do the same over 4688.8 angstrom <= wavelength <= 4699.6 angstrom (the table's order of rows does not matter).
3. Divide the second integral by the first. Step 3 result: 0.99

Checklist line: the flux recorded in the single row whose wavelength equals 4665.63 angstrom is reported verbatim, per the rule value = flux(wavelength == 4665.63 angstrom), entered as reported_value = 39.1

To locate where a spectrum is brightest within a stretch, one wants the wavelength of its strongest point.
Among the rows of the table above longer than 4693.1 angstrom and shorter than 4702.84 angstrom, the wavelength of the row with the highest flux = 4693.65 angstrom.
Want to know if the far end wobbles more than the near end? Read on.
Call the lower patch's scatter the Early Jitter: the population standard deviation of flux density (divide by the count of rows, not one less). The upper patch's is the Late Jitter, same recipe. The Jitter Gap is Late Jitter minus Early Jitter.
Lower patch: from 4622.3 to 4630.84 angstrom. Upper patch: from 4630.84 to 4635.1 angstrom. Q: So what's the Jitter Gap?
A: 0.41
